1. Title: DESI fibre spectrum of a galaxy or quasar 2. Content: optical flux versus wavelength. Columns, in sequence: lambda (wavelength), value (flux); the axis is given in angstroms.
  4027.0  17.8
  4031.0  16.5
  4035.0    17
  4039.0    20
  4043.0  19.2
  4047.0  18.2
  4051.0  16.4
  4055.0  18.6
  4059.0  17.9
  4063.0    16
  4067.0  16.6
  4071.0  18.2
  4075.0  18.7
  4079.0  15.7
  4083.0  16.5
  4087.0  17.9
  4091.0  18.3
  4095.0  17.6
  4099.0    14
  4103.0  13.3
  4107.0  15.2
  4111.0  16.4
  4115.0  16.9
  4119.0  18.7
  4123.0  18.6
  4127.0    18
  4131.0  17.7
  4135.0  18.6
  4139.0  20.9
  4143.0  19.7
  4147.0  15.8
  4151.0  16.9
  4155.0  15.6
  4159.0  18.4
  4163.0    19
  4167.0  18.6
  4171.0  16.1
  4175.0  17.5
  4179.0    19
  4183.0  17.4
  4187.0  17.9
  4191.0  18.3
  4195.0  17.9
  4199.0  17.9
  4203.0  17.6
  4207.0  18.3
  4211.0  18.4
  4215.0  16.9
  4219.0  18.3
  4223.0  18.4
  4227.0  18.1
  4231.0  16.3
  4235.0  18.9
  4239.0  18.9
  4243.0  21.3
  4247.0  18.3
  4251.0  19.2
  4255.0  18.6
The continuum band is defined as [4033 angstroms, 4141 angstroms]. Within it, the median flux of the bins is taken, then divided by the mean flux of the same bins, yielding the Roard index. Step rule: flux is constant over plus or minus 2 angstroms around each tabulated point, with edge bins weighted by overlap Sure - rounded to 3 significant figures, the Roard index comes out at 1.03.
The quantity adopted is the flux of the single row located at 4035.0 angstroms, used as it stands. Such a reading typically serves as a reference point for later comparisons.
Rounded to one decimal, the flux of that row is 17.0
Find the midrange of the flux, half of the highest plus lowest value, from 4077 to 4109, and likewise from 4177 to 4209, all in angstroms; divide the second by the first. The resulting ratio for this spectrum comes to 1.15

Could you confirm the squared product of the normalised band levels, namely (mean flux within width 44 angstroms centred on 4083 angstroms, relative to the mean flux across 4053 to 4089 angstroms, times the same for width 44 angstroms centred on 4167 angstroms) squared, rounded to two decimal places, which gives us 0.93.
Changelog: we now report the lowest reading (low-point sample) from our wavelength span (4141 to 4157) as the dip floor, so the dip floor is 15.6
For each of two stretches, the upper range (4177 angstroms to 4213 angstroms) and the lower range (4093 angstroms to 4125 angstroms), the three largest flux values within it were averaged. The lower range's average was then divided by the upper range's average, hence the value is 0.99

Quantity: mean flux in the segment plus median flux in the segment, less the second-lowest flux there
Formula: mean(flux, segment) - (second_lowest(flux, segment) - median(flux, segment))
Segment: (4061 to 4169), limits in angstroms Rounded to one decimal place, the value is 21.0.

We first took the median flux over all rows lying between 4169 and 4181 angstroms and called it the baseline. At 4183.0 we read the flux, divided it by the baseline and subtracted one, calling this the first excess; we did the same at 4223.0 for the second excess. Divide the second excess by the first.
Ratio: -9.0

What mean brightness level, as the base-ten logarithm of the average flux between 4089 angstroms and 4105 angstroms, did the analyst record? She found 1.199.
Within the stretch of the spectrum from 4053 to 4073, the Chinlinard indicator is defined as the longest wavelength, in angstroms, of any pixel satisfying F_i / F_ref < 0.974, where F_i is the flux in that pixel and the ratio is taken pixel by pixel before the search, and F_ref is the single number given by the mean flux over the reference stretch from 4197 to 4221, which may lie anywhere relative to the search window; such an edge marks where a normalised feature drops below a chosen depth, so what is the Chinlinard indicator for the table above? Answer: 4067.0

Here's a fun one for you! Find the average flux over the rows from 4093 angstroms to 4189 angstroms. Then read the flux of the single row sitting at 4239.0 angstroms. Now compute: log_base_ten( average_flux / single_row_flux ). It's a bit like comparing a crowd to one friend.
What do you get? -0.036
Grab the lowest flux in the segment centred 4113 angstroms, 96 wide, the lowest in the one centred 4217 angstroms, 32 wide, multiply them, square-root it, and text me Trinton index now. 14.7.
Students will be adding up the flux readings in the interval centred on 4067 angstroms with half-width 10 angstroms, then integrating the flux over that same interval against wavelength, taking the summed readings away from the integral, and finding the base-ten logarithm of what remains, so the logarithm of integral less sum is 2.42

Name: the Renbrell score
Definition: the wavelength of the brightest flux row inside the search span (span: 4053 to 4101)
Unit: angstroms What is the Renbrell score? 4075.0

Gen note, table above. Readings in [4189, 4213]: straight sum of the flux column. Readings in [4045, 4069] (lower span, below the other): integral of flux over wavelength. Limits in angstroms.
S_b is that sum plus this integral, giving 523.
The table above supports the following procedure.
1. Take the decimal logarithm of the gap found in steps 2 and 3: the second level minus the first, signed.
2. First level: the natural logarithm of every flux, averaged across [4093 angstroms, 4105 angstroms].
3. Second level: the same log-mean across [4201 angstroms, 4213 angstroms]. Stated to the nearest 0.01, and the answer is -0.70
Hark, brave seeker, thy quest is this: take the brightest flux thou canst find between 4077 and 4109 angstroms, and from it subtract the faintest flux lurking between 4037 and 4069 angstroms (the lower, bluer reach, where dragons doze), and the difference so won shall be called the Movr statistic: 2.3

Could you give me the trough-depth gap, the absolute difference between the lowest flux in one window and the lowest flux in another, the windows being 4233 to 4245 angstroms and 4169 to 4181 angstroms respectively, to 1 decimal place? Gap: 2.8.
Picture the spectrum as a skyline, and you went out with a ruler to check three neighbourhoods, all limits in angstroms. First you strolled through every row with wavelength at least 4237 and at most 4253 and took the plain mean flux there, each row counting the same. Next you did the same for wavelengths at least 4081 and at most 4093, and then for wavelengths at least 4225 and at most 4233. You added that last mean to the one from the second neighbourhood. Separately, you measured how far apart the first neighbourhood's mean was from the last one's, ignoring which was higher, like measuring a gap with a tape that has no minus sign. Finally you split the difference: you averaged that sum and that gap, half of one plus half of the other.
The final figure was 18.5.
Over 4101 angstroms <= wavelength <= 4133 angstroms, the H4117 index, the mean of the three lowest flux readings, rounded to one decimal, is 15.0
